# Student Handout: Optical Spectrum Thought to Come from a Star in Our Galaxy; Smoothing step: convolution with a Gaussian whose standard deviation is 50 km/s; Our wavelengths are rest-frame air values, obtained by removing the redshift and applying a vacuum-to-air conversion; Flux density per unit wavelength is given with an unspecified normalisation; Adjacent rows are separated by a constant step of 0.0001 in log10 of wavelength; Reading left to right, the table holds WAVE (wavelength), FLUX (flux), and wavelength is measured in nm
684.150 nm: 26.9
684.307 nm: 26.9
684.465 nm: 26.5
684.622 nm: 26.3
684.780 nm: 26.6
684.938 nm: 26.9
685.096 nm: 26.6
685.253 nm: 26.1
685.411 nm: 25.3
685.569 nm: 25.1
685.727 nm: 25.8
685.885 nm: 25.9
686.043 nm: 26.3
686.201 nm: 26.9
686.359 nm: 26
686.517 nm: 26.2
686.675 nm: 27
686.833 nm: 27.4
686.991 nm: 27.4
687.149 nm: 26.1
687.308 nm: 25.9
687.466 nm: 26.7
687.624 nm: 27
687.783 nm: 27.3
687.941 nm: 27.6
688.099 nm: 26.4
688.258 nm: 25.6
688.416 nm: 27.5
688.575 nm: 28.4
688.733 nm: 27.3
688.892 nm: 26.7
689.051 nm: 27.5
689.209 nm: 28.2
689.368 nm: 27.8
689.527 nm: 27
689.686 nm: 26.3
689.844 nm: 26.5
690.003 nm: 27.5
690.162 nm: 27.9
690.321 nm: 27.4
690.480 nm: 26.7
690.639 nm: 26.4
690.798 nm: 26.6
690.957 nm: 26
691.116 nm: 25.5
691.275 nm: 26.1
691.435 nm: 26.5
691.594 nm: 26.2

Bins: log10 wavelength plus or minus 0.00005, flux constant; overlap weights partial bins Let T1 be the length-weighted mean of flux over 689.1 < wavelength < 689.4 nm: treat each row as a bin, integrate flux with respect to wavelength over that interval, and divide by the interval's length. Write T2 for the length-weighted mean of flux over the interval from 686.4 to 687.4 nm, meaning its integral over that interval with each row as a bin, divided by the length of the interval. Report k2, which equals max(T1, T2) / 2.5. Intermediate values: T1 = 28.0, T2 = 26.6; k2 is 11.2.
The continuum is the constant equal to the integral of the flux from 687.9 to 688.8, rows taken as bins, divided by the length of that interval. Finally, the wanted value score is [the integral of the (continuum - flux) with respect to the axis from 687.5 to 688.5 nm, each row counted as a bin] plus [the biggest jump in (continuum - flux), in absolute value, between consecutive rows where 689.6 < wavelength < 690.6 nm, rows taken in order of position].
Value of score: 1.23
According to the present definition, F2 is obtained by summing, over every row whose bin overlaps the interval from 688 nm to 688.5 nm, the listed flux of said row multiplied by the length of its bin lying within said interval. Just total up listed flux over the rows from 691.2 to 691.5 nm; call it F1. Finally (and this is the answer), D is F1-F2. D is 39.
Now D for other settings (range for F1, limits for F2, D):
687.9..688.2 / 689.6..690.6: 27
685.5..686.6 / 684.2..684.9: 164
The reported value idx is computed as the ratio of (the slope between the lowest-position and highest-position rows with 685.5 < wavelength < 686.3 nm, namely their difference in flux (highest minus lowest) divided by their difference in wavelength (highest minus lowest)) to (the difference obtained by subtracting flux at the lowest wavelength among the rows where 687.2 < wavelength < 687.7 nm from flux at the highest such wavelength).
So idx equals 2.6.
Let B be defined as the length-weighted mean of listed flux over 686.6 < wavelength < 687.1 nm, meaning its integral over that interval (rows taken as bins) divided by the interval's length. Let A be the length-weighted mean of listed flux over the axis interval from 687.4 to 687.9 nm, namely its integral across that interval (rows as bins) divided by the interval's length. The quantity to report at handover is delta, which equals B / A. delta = 1.01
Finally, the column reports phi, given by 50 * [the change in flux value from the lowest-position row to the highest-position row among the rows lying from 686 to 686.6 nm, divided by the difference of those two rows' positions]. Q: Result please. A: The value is -11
